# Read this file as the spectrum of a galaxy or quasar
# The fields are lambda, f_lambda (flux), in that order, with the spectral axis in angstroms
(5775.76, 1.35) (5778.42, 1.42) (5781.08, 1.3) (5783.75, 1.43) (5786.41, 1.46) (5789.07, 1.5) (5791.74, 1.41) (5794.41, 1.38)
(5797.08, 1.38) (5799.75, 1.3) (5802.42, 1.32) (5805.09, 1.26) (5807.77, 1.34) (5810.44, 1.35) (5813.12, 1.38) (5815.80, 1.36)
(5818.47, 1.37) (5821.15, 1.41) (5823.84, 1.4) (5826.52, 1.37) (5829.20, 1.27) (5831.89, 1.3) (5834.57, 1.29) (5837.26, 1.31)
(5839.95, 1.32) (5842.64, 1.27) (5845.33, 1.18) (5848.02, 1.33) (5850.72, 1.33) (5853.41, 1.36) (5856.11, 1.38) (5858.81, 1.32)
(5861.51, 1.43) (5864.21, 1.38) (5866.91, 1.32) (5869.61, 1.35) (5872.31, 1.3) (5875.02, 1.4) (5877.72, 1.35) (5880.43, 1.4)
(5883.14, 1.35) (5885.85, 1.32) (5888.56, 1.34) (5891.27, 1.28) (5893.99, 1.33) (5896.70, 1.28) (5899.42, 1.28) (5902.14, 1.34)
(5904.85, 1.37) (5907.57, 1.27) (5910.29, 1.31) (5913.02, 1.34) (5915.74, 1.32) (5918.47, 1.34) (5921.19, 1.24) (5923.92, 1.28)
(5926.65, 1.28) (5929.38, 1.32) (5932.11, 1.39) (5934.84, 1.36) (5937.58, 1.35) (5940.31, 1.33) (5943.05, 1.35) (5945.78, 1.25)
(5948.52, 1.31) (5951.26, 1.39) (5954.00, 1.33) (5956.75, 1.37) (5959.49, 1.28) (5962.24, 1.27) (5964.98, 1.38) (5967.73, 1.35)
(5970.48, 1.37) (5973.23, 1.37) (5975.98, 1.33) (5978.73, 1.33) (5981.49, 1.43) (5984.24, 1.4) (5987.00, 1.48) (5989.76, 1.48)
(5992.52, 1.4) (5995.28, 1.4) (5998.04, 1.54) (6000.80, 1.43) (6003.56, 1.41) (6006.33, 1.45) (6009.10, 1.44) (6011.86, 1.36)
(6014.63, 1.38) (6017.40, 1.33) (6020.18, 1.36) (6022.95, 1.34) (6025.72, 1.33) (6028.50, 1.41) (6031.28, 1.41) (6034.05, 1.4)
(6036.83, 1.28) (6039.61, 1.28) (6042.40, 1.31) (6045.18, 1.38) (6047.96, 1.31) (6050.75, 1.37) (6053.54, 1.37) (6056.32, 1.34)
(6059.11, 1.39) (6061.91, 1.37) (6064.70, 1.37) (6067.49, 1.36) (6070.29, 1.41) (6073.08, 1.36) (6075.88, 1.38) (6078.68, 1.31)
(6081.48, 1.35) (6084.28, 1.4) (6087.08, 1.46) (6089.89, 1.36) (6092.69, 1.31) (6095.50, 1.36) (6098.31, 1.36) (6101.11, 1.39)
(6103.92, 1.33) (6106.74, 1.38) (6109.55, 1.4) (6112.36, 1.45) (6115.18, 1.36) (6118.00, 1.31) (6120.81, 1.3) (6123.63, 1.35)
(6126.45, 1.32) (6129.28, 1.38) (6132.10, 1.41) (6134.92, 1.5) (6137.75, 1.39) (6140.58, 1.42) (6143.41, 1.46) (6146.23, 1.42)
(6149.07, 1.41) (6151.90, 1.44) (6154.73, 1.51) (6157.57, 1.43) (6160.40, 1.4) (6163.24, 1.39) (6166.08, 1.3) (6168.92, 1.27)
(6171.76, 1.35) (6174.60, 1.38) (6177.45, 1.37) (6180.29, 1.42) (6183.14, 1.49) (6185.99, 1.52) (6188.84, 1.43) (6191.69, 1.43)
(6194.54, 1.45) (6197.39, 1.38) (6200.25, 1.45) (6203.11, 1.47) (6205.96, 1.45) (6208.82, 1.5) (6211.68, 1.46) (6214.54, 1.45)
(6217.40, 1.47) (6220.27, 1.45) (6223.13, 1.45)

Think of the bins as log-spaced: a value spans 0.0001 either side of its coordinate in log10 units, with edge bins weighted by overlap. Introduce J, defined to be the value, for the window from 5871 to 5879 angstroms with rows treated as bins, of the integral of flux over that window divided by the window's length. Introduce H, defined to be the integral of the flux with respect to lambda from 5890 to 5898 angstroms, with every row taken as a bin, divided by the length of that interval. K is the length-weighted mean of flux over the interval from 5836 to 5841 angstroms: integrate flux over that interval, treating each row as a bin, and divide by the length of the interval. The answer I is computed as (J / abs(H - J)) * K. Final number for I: 33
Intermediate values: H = 1.30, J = 1.35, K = 1.31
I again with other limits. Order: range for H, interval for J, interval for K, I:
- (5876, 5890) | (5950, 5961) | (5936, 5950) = 135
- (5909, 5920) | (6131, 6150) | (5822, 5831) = 18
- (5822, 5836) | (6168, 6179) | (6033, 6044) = 95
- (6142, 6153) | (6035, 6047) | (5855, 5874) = 15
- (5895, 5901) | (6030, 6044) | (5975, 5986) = 36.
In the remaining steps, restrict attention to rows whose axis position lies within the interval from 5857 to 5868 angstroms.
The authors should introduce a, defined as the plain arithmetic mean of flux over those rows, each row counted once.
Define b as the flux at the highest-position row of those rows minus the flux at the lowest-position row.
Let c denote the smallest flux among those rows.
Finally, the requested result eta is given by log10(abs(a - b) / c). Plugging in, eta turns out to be 0.014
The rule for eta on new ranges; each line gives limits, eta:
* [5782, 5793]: 0.018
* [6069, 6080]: 0.049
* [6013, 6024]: 0.020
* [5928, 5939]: 0.002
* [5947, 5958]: -0.007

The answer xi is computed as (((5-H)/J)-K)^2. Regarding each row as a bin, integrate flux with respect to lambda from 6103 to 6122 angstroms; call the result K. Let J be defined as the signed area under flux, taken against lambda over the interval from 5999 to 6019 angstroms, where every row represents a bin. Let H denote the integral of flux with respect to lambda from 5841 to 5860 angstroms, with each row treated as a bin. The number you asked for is 708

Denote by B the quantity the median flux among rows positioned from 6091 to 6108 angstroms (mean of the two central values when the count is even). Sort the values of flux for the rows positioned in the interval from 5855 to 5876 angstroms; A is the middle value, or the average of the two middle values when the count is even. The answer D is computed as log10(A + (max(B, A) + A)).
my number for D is 0.612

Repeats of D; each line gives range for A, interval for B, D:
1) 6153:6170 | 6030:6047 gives 0.622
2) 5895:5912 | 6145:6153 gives 0.603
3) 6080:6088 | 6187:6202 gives 0.626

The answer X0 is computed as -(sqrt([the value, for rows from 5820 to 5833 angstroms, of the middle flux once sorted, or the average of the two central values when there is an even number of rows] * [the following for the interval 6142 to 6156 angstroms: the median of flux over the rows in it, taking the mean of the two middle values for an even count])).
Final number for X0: -1.405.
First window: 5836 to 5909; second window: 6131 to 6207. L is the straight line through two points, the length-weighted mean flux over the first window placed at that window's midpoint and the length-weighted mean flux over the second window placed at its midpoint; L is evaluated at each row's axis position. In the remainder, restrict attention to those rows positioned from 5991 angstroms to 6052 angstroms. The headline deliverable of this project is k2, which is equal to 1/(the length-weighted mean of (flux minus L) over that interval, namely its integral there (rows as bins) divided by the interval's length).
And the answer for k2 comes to 290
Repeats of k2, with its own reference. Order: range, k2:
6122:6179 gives -51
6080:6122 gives -32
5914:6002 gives 433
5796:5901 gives 87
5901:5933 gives -36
